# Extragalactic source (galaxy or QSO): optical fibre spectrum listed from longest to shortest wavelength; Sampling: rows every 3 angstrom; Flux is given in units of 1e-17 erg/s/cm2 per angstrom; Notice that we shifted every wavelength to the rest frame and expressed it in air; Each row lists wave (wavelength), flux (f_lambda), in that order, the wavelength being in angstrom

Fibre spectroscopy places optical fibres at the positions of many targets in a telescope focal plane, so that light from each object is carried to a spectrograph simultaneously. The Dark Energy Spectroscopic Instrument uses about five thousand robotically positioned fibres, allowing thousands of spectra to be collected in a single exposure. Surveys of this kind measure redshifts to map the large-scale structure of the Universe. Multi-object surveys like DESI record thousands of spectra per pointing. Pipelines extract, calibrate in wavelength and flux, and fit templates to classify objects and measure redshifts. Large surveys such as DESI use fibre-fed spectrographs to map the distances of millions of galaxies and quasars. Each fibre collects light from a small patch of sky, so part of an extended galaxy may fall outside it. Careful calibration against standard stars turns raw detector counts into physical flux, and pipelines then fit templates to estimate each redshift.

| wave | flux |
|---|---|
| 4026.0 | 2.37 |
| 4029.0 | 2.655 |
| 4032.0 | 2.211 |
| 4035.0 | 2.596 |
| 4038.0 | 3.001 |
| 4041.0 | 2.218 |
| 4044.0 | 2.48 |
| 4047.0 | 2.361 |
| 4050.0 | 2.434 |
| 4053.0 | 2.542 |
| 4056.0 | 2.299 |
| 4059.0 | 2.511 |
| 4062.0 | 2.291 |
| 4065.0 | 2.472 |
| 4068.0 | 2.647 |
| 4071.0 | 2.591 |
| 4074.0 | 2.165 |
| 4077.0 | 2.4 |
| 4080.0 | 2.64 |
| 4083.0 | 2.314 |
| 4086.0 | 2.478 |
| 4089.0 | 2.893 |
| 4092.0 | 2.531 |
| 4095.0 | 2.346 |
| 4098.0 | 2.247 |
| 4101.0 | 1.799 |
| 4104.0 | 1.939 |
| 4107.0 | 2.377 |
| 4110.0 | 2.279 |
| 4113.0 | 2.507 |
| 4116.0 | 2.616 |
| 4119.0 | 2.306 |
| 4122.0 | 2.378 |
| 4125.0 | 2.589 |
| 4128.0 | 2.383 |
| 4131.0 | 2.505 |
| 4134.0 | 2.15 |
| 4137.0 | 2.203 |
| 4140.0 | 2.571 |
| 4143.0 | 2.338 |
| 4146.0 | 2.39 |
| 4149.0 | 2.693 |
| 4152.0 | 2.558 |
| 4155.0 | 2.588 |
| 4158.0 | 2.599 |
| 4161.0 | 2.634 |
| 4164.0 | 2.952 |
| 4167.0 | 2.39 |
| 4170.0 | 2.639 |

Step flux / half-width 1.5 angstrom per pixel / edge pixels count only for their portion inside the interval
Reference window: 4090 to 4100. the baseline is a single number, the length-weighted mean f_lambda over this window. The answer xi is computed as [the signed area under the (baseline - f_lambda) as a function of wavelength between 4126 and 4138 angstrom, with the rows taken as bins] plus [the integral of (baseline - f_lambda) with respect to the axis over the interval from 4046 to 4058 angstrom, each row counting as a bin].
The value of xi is 0.0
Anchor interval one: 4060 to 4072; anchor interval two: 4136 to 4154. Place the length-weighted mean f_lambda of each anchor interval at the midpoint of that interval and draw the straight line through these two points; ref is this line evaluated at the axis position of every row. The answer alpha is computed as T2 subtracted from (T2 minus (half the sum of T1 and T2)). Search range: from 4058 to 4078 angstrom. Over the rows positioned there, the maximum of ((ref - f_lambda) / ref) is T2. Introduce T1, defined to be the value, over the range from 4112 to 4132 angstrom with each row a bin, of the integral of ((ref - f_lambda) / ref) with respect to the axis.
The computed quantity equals -0.11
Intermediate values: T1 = 0.1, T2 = 0.13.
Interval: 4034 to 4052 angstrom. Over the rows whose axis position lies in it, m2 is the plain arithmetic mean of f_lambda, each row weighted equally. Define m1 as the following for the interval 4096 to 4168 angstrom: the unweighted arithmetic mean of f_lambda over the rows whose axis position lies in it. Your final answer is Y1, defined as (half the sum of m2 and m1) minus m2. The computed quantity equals -0.049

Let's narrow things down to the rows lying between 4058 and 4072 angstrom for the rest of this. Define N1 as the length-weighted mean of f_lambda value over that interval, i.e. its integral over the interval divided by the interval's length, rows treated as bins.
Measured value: 2.50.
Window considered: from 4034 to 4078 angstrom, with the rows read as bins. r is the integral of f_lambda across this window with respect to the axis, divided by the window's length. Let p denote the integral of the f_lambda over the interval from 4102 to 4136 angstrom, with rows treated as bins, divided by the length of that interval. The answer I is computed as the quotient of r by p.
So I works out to 1.047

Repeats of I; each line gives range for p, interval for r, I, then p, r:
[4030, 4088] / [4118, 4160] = 0.996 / 2.46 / 2.45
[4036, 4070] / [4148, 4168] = 1.062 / 2.48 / 2.64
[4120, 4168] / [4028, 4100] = 0.989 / 2.49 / 2.47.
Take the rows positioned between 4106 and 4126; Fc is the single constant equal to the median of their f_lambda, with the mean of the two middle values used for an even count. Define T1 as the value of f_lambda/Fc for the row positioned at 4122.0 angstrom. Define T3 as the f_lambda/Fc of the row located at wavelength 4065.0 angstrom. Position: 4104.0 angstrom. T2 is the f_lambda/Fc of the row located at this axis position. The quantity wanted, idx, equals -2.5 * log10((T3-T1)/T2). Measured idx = 3.3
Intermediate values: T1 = 1.00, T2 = 0.82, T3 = 1.04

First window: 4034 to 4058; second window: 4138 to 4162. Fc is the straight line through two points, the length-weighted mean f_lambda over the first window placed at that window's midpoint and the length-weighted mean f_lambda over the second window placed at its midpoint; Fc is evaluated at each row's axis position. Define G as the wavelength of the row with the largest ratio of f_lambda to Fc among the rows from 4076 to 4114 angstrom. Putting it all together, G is 4089.0 angstrom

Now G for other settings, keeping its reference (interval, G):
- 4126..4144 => 4140.0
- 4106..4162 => 4149.0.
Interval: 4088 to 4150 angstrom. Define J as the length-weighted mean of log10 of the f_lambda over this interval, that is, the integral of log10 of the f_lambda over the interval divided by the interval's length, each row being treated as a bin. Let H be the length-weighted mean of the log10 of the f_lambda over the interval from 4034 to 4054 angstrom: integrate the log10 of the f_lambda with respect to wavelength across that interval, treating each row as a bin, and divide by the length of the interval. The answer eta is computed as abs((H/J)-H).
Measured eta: 0.669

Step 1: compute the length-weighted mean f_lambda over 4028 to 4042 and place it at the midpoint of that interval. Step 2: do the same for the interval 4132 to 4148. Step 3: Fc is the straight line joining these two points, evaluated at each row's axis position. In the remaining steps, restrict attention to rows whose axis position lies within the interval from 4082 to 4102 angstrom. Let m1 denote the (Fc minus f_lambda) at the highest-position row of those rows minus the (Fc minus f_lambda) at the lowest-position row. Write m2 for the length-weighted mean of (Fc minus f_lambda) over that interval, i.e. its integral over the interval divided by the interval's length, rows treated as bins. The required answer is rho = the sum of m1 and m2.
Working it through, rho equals 0.53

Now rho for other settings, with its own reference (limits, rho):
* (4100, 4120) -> -0.41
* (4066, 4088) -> 0.13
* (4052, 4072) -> -0.06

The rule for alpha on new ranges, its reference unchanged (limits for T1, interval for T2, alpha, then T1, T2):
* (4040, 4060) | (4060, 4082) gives -0.44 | 0.8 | 0.13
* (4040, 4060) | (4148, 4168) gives -0.39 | 0.8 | 0.03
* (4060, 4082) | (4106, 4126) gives -0.21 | 0.3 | 0.08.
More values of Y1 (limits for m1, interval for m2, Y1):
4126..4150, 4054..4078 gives -0.009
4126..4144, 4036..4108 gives -0.029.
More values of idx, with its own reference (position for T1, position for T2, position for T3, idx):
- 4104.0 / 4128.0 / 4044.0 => 1.6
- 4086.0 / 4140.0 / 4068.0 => 3.0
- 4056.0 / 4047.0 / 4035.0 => 2.3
